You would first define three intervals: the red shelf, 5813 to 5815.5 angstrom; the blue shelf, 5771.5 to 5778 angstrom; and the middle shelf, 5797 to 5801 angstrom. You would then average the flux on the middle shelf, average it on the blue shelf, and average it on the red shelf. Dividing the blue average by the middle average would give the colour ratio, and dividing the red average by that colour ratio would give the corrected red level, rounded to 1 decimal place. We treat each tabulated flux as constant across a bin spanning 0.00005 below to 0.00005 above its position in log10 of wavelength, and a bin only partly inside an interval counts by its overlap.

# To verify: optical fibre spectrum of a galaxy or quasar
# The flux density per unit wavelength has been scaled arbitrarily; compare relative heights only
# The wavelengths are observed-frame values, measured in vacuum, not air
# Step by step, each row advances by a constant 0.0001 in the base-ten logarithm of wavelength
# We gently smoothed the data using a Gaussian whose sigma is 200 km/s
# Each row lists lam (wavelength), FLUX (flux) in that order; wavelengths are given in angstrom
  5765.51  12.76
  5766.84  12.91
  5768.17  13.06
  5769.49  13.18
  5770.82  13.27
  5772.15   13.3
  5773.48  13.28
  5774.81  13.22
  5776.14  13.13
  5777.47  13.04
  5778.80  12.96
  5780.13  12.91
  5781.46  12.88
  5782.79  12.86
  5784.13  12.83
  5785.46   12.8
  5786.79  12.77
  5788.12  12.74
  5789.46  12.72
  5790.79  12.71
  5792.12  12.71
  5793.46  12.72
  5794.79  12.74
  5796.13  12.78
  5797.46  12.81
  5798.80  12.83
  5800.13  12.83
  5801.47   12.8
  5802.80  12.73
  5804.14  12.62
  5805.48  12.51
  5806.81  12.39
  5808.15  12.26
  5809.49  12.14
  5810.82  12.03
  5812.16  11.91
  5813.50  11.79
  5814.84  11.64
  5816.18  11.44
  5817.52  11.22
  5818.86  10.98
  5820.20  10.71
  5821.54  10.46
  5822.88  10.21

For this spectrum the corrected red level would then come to 11.4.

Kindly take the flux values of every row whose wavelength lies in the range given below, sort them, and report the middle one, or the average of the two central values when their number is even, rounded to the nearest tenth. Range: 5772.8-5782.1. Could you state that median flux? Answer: 13.0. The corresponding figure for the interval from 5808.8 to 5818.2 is 11.8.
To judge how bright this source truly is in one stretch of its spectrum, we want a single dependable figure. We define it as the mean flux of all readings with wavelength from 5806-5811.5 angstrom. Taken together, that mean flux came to 12.2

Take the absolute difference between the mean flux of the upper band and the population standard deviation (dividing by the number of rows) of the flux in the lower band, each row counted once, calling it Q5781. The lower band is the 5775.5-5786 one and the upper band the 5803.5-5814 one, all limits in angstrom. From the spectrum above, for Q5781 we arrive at 12.1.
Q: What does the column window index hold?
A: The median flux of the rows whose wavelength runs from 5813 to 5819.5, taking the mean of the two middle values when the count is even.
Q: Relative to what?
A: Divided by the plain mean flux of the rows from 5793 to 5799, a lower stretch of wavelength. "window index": 0.90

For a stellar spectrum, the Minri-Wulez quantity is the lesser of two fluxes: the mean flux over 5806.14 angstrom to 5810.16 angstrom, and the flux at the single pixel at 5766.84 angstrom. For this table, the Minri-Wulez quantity 12.3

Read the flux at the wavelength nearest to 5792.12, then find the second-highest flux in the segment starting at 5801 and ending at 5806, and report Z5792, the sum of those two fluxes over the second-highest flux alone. 2.00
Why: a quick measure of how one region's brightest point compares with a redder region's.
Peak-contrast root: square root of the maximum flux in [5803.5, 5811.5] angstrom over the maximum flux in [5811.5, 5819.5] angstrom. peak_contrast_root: 1.03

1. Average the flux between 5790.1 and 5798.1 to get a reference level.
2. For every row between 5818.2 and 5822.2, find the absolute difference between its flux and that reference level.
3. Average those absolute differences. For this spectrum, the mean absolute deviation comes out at 2.03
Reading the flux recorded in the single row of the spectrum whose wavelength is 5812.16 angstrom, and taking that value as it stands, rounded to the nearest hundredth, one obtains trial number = 11.91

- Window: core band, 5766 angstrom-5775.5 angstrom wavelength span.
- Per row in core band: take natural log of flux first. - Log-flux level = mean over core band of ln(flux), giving 2.58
